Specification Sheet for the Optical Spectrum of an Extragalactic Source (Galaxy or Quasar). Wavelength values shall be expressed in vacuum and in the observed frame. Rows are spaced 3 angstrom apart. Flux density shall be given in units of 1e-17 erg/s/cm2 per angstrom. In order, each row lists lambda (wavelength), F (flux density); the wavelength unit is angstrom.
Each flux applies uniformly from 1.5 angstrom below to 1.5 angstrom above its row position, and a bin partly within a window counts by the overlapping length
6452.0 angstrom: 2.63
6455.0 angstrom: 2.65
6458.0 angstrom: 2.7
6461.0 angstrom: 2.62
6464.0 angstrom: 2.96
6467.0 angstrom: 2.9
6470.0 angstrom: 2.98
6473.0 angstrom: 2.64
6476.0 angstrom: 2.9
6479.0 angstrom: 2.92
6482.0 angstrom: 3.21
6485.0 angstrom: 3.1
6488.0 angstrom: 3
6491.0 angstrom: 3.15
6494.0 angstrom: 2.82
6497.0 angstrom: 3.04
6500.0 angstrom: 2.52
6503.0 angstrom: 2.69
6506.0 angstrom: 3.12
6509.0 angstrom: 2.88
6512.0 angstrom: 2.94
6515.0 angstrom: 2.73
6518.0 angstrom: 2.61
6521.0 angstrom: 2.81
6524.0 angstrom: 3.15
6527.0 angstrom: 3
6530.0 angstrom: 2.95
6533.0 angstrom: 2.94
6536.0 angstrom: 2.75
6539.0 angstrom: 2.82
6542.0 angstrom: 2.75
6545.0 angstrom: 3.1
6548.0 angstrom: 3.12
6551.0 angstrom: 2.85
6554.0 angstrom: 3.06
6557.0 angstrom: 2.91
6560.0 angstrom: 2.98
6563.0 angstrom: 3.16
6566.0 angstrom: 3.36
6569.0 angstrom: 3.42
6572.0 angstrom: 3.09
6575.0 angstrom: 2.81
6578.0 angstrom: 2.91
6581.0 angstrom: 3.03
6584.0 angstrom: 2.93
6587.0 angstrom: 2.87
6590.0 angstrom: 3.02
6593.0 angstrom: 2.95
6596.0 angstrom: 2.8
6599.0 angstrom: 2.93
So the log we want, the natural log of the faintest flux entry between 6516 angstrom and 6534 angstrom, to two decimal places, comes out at 0.96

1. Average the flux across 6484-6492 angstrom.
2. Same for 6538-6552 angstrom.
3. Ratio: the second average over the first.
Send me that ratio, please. 0.95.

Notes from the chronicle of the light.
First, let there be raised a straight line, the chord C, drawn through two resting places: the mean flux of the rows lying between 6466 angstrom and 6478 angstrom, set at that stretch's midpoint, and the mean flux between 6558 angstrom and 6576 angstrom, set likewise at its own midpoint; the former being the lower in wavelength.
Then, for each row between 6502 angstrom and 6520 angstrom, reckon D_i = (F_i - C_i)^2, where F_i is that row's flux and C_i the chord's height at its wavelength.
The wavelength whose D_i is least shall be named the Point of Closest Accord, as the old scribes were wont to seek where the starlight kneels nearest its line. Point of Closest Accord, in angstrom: 6512.0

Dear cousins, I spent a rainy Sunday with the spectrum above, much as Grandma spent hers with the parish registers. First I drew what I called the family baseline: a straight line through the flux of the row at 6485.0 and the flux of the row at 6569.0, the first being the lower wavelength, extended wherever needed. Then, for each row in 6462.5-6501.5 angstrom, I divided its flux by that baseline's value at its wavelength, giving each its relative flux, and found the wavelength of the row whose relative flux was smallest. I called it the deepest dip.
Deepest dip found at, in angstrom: 6500.0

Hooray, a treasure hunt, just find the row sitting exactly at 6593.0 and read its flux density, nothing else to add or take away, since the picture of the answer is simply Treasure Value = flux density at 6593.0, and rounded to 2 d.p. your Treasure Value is 2.95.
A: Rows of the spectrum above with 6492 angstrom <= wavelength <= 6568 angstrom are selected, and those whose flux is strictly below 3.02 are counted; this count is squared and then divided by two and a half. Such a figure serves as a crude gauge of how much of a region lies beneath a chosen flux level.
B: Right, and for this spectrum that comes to 116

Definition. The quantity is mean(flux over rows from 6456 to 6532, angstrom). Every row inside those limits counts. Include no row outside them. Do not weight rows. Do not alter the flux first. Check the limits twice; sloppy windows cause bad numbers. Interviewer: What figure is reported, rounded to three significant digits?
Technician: 2.89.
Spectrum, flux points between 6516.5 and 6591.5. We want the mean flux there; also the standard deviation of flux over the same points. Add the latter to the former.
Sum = 3.16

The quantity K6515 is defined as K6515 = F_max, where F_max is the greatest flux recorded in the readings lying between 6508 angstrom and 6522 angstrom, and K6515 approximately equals 2.94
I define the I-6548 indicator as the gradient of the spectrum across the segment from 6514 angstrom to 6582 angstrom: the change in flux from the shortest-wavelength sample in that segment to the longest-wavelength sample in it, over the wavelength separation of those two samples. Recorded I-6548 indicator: 0.005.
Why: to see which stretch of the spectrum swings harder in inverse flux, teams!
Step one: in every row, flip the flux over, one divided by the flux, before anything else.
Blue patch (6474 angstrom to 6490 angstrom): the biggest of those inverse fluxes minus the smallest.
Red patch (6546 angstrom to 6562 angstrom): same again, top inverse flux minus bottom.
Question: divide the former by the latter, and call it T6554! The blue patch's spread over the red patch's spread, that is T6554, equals 1.10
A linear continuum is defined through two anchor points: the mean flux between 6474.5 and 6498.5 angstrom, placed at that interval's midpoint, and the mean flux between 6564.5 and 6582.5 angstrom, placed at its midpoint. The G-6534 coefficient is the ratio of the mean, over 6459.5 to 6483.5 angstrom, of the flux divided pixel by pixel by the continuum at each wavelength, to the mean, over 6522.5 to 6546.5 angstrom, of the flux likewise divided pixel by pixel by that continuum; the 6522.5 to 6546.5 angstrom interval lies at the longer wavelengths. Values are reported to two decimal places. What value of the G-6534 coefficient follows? 1.01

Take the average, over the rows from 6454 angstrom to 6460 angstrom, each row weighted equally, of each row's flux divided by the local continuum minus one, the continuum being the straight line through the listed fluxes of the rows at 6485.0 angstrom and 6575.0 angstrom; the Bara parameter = -0.16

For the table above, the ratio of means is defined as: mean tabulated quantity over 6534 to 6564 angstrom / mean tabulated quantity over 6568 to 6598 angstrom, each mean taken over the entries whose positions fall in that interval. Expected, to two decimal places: 0.99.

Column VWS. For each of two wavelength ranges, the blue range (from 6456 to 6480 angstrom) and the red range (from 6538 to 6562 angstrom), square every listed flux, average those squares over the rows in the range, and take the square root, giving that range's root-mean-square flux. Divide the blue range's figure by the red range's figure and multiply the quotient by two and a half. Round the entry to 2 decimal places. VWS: 2.40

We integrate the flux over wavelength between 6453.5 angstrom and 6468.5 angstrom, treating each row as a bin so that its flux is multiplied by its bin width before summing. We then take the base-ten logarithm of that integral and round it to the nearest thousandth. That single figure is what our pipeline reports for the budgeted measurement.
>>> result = 1.618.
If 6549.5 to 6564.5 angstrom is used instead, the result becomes 1.652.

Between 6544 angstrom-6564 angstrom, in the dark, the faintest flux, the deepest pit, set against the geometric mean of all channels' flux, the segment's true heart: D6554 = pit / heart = 0.94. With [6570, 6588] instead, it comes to 0.96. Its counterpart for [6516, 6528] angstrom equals 0.90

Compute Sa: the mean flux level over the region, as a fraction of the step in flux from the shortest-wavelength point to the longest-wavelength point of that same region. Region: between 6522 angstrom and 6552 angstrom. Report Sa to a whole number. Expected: -10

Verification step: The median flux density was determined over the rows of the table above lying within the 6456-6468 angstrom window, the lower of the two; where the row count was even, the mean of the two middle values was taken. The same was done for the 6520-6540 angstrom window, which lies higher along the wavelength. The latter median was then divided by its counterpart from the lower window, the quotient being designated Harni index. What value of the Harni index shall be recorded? 1.050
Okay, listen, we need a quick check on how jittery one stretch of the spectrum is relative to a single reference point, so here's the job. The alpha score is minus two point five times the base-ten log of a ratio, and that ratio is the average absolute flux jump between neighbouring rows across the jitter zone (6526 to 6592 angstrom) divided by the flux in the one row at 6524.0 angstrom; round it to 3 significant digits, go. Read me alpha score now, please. 3.34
